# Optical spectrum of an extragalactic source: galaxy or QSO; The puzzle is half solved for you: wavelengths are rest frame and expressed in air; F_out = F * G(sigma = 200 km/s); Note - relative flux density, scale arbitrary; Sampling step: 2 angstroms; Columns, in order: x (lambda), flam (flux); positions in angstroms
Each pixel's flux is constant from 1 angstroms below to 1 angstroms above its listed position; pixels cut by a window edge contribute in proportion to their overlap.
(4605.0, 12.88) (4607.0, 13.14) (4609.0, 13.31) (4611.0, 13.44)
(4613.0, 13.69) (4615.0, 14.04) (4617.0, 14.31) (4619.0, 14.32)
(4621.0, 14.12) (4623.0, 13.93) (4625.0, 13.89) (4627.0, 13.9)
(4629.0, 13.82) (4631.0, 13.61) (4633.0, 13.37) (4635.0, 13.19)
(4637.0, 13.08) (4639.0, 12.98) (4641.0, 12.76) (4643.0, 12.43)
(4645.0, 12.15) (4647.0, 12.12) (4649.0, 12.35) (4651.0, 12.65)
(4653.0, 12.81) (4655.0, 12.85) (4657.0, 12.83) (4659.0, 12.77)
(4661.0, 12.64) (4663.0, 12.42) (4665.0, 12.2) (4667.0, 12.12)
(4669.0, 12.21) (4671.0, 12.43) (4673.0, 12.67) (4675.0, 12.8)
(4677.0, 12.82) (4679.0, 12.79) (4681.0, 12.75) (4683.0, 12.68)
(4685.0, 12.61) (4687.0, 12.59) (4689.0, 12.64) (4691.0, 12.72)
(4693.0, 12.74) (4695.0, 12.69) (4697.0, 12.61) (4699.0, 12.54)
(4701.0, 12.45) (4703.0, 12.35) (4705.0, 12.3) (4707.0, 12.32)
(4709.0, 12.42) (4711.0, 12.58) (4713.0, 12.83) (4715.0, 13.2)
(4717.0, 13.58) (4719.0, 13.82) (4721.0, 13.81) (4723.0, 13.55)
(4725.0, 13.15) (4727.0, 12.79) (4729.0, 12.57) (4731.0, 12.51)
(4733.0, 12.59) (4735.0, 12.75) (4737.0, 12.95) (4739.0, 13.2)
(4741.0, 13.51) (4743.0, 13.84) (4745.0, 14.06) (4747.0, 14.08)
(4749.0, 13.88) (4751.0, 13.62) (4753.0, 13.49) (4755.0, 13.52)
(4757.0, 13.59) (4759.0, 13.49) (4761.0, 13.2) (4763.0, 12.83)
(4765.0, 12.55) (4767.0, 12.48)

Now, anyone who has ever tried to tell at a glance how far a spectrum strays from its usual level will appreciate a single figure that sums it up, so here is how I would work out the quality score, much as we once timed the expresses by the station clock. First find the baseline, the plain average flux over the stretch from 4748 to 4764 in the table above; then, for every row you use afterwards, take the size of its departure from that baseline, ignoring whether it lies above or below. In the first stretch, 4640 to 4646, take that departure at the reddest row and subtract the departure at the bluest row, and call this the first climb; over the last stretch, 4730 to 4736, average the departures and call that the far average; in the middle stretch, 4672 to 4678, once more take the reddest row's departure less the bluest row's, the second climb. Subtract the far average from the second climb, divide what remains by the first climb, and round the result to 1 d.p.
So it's -1.6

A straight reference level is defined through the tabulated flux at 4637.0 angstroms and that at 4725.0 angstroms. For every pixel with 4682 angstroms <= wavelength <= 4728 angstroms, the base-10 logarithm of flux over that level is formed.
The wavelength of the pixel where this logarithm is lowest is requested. 4705.0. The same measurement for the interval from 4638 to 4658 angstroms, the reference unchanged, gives 4647.0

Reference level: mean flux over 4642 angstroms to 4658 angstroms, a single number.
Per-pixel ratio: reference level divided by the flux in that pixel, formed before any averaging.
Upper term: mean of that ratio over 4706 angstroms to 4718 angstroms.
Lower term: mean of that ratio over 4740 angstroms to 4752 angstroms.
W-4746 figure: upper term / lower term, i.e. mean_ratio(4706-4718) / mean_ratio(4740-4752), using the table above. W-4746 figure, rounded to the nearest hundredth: 1.08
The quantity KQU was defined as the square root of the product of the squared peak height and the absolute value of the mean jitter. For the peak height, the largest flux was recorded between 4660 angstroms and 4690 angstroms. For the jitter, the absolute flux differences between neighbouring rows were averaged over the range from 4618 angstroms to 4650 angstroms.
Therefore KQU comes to 5.2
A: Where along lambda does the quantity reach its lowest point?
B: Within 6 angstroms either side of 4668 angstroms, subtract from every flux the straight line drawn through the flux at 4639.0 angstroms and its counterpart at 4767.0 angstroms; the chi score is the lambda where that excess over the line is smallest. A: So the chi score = 4667.0 angstroms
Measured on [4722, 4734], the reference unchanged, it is 4731.0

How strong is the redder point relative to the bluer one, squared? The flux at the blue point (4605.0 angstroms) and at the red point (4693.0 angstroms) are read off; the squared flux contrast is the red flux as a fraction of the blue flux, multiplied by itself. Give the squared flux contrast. 0.98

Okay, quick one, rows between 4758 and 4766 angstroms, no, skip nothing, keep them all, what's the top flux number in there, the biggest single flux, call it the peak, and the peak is 13.49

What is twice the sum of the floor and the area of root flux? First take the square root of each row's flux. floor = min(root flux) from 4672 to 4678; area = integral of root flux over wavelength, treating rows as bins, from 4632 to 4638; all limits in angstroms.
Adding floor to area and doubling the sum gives 50.7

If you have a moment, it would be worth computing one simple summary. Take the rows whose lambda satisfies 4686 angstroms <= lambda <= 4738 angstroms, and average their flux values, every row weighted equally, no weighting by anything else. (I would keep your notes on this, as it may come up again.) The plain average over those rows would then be 12.8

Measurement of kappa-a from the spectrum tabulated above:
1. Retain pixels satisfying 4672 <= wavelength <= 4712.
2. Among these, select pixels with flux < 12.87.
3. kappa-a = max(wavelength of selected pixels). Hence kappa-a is 4711.0 angstroms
